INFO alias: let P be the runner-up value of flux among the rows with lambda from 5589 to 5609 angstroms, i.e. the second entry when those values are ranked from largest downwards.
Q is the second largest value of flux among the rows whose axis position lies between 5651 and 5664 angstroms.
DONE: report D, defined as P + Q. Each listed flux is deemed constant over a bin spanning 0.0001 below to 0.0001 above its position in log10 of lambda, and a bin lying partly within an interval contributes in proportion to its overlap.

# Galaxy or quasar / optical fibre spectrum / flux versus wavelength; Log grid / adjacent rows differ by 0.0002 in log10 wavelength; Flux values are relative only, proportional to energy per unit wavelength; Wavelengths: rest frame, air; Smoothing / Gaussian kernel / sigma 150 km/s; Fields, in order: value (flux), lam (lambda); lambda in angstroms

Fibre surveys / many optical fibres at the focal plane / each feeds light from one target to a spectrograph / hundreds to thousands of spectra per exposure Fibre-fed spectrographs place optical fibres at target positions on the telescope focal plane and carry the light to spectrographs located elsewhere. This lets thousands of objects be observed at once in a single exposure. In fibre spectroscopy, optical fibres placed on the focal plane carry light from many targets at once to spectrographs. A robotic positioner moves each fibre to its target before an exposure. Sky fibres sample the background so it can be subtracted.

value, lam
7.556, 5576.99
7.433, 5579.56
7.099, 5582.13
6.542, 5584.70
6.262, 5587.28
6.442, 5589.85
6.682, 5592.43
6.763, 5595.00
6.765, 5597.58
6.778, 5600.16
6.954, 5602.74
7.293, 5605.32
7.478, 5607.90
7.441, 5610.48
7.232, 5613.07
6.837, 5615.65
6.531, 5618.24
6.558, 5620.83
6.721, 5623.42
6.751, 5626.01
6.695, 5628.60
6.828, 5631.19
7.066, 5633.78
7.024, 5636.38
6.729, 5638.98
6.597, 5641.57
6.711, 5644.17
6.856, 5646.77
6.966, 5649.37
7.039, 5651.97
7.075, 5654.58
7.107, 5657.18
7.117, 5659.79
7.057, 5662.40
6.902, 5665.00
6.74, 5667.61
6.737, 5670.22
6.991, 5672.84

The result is 14.4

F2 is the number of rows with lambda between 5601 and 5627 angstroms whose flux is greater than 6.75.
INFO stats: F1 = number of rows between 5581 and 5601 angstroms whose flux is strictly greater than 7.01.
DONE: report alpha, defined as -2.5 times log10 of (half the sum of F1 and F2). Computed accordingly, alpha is -1.5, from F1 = 1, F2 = 7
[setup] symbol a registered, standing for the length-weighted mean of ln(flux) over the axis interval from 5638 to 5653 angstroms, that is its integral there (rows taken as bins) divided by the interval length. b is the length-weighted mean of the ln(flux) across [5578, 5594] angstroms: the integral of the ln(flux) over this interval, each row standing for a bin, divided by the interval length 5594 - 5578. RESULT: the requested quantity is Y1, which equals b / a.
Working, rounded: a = 1.92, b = 1.91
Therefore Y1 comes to 0.99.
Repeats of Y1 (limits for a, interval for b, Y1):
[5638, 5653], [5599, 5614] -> 1.03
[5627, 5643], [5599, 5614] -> 1.03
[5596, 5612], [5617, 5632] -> 0.97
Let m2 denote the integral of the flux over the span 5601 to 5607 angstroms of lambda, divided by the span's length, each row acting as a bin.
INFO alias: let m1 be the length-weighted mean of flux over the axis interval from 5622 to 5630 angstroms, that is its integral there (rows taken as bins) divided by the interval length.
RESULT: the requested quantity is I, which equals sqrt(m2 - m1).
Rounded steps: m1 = 6.72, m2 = 7.12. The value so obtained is 0.63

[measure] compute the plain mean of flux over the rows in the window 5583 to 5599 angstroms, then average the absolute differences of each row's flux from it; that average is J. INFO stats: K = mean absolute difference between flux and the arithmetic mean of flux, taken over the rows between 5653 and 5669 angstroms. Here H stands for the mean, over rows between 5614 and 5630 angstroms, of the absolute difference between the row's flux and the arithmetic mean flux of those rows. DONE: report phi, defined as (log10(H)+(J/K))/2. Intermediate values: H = 0.09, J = 0.16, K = 0.12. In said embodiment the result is 0.16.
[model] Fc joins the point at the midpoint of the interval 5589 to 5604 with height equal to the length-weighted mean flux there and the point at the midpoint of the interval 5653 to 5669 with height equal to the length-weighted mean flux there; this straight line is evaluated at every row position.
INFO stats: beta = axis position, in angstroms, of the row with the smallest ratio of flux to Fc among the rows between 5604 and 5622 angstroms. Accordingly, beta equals 5618.24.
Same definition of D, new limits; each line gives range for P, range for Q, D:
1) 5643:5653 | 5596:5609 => 14.3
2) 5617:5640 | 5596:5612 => 14.5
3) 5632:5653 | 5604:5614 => 14.5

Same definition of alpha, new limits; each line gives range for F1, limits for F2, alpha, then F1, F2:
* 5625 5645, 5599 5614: -1.5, 2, 6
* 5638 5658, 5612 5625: -1.0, 3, 2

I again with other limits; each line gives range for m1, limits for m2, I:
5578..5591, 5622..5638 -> 0.26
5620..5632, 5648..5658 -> 0.57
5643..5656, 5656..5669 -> 0.22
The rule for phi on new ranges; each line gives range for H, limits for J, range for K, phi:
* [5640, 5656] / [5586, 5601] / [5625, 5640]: 0.26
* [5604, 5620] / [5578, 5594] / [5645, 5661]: 2.00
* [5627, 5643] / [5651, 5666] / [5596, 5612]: -0.32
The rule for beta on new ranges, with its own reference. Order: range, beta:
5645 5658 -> 5646.77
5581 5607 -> 5587.28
